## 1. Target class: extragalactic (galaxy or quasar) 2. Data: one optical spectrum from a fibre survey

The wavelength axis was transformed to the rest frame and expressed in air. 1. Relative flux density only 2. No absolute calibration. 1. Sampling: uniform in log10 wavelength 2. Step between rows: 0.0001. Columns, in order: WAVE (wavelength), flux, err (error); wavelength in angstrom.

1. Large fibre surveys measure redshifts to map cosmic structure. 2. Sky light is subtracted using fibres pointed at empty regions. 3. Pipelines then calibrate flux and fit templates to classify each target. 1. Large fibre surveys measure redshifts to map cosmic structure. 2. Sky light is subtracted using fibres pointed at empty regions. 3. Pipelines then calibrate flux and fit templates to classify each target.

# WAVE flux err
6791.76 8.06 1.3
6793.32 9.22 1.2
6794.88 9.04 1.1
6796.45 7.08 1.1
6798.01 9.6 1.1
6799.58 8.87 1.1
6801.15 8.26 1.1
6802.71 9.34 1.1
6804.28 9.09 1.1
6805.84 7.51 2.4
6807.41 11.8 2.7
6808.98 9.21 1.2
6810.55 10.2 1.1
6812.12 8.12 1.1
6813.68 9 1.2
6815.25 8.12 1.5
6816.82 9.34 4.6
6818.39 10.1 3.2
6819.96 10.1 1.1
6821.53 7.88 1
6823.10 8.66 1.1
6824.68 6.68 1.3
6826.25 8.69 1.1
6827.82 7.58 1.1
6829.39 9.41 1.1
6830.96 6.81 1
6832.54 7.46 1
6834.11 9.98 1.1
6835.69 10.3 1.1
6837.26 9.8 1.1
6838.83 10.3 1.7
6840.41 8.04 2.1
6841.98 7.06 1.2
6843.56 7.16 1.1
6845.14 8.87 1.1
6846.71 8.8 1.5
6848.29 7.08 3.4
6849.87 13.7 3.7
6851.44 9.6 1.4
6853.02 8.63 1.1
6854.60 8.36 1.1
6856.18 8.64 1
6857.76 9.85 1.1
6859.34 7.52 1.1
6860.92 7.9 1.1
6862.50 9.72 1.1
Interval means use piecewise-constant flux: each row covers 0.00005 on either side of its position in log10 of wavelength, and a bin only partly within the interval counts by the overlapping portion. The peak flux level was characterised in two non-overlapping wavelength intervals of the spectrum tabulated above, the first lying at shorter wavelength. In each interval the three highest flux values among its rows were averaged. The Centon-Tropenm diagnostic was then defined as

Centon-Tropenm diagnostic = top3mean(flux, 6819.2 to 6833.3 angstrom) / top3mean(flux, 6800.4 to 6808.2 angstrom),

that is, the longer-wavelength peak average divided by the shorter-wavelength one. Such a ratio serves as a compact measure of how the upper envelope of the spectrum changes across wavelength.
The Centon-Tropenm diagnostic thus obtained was 0.93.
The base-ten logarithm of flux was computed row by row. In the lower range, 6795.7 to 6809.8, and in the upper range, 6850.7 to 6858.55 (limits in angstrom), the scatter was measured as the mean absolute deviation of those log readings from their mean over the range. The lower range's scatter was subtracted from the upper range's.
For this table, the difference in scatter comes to -0.018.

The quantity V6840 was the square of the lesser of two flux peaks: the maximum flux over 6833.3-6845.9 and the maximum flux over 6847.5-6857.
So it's 106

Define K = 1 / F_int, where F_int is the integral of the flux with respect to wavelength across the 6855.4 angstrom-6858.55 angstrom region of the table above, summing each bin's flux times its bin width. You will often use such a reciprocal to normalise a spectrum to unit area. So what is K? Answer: 0.0343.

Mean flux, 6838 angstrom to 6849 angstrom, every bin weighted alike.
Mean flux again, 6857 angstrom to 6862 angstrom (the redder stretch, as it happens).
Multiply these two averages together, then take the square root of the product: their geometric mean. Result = 8.3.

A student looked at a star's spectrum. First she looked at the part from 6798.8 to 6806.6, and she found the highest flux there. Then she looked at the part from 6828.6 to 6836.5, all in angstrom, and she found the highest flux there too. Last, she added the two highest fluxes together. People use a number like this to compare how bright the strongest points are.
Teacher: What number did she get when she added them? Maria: 19.6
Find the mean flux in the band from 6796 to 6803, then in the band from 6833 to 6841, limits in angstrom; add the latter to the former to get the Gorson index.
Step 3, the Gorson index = 18.3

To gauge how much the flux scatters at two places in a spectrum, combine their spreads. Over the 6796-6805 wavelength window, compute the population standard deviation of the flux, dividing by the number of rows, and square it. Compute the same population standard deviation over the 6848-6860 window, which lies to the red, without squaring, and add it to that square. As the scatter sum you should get 2.62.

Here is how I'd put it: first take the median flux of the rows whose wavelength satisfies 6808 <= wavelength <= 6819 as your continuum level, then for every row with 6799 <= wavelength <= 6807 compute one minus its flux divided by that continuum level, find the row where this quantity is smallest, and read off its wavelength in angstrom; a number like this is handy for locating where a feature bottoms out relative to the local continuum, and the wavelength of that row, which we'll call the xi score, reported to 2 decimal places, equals 6802.71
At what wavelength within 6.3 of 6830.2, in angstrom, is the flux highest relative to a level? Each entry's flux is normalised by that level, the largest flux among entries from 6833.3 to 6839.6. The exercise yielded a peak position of 6835.69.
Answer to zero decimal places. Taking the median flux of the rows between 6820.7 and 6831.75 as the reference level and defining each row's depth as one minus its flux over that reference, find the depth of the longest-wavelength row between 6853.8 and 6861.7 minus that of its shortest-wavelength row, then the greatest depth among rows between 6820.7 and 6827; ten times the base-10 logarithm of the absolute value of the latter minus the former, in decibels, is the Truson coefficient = -10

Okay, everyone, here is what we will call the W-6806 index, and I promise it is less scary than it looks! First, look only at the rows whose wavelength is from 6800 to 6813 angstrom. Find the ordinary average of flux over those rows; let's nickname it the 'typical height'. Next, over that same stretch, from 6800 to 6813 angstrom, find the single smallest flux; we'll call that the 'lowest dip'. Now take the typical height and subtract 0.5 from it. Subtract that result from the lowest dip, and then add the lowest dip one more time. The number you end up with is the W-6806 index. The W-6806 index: 6.3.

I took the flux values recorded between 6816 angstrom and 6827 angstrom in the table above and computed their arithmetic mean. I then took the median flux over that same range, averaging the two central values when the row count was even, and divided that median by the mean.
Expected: 0.99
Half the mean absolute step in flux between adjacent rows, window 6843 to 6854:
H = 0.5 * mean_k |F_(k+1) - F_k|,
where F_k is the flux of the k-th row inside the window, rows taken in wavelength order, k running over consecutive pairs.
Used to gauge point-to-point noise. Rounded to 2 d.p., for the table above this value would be 1.27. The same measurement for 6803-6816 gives 0.95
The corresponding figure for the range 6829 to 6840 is 0.59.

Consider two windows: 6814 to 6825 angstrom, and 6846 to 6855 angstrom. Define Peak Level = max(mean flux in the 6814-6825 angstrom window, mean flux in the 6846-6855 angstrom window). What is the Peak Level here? 9.4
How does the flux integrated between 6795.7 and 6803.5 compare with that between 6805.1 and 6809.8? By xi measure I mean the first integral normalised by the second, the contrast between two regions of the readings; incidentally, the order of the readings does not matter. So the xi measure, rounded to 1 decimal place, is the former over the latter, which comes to 1.5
